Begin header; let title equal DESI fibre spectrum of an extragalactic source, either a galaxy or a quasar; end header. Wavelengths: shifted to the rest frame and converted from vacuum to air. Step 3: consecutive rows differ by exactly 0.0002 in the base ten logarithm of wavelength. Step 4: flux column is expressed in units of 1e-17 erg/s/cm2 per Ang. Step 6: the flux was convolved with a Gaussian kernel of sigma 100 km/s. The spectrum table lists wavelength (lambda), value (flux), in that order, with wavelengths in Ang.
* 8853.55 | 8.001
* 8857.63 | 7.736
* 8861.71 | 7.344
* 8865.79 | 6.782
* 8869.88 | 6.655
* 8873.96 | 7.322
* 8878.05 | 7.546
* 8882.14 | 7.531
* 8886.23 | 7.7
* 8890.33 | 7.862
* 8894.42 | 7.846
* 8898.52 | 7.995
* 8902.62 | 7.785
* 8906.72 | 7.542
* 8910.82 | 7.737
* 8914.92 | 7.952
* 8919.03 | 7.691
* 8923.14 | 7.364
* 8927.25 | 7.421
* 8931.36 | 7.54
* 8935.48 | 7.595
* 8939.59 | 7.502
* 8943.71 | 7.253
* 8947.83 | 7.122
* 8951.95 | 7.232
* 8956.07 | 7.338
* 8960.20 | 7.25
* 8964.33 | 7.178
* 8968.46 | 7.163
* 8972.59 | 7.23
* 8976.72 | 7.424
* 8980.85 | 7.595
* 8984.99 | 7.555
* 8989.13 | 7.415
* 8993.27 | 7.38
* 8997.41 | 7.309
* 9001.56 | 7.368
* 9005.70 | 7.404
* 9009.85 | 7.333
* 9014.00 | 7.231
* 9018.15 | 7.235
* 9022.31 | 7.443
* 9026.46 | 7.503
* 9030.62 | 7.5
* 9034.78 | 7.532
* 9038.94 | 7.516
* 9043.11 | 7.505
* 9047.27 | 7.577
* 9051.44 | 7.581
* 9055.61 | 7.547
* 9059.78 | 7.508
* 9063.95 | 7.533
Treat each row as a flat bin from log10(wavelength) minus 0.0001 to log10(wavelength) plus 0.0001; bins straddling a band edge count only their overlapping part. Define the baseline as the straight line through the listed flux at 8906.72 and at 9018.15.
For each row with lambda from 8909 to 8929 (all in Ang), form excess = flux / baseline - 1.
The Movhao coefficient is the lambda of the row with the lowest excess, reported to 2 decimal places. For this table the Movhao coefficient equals 8923.14 Ang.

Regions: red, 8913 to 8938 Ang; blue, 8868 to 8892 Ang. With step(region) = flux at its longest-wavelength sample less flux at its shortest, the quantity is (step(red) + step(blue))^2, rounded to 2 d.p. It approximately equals 0.72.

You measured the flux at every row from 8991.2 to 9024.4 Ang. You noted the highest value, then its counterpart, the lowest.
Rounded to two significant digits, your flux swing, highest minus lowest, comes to 0.21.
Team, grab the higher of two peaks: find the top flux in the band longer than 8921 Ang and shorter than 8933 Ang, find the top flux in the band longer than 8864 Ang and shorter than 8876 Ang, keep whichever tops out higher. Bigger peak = 7.54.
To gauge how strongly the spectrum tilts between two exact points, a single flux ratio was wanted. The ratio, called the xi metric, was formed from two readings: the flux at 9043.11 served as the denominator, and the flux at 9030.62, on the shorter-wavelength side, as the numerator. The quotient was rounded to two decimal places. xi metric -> 1.00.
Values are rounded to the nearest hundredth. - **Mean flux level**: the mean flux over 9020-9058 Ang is 7.52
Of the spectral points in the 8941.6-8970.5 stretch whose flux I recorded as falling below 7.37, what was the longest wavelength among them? 8968.46 Ang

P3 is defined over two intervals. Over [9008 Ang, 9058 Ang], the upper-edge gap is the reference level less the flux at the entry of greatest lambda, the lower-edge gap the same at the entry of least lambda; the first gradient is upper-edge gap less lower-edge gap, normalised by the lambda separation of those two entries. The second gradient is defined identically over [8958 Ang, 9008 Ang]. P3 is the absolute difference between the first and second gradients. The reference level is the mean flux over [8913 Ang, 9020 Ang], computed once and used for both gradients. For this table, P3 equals 0.0013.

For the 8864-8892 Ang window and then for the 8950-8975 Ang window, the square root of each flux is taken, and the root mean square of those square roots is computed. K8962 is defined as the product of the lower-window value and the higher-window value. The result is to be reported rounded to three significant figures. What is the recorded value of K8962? 7.29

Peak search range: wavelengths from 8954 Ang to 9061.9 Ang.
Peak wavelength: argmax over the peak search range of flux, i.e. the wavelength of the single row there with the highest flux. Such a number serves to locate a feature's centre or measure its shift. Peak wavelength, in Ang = 8980.85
